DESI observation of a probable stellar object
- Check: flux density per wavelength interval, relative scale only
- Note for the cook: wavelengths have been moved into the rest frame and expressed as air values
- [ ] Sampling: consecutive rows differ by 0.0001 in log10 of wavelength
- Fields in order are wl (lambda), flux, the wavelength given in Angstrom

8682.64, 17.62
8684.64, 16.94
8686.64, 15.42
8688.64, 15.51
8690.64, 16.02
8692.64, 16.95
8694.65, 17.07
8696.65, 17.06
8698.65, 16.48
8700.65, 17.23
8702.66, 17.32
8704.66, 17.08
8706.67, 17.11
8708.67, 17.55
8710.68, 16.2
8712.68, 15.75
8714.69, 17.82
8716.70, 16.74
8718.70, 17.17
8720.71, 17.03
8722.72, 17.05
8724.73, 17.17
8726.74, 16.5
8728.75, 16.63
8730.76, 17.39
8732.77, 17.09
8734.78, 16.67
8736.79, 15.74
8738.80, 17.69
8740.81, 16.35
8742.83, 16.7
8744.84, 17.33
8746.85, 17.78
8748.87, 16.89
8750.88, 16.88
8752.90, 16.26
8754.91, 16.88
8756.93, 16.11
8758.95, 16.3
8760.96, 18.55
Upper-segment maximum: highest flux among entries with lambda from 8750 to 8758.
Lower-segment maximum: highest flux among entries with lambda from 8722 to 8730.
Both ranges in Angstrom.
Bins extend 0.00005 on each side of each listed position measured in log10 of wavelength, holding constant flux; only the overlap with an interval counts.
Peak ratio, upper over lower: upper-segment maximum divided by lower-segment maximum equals 0.98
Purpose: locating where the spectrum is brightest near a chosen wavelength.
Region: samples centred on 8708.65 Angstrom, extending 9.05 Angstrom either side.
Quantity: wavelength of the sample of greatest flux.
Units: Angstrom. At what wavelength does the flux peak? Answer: 8714.69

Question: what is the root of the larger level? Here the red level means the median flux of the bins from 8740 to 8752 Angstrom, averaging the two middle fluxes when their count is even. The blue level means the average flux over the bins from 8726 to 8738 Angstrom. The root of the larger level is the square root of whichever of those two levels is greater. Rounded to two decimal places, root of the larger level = 4.11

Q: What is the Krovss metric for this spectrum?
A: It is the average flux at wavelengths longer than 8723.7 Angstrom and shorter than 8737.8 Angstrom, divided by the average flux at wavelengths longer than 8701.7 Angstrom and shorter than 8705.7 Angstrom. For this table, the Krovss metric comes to 0.97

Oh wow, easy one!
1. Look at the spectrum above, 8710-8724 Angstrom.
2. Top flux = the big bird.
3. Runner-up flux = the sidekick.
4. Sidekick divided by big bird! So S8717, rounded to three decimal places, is 0.964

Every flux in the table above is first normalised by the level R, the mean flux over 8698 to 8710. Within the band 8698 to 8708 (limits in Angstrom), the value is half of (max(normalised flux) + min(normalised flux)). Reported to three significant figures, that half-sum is 0.987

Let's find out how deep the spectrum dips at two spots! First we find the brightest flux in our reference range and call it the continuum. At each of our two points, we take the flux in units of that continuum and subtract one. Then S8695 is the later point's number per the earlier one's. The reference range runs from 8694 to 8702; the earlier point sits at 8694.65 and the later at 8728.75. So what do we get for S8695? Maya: 4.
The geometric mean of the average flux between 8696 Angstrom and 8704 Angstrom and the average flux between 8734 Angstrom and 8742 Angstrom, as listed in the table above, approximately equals 16.8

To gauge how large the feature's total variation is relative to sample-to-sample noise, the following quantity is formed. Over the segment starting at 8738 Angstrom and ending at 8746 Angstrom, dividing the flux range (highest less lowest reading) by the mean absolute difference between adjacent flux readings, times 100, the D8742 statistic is 173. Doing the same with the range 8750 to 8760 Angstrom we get 140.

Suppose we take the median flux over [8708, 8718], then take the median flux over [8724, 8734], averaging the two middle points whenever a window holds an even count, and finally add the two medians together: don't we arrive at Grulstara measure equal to 33.8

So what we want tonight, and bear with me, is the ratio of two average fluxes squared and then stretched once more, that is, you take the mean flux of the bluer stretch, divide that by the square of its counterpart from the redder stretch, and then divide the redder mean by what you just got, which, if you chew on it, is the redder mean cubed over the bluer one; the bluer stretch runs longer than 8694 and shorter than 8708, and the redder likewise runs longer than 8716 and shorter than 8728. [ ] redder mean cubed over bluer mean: 285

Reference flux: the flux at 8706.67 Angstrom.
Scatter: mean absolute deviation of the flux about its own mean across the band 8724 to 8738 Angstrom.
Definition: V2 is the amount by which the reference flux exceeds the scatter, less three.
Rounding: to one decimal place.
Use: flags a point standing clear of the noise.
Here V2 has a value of 13.7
